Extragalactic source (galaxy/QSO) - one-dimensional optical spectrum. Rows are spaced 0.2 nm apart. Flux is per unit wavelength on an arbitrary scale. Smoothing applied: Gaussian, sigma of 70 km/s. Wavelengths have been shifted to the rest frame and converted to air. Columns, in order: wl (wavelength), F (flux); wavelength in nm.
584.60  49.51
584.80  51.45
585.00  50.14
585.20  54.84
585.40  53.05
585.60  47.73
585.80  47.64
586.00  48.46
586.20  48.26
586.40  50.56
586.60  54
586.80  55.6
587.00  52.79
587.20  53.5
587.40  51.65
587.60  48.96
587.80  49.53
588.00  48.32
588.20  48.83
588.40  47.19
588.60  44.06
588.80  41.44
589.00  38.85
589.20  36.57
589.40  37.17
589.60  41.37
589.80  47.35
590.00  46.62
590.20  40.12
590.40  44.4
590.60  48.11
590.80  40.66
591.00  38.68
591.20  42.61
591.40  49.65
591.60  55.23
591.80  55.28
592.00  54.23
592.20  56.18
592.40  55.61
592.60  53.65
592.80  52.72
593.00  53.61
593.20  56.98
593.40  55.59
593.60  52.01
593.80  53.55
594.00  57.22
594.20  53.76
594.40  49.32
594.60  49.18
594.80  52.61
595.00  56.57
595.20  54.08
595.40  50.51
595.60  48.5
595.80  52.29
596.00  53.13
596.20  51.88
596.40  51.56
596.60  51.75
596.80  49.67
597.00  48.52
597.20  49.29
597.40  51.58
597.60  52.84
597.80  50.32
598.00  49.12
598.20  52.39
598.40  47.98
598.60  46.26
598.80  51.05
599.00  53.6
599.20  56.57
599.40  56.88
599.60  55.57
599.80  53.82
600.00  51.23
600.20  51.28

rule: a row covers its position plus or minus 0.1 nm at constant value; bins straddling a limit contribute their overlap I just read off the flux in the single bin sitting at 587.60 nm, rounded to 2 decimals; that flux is 48.96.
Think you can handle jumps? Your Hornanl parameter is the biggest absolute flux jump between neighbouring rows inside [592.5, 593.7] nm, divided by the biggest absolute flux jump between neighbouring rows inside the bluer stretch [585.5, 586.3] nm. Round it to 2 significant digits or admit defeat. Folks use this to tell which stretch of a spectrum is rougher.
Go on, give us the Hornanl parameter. 4.4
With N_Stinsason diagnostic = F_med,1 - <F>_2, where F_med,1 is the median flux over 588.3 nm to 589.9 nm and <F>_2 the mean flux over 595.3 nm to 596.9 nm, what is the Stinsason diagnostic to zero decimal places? -10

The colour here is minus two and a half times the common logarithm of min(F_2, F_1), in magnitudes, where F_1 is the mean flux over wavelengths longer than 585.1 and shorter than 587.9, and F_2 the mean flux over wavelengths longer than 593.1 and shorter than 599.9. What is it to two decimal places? -4.27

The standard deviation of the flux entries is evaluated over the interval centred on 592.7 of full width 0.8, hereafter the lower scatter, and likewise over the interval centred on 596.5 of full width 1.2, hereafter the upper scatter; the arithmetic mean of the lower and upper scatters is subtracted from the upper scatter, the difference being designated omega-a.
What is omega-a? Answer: 0.2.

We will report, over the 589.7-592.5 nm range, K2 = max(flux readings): 56.18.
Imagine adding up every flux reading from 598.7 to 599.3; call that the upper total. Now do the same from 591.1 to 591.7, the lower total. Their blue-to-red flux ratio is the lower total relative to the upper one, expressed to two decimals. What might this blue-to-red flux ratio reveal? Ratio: 0.91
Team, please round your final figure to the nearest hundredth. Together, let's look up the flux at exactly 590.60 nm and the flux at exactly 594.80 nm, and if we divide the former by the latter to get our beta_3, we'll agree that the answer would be 0.91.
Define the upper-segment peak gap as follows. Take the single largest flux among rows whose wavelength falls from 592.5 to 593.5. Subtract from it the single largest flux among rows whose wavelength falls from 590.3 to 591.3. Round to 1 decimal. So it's 8.9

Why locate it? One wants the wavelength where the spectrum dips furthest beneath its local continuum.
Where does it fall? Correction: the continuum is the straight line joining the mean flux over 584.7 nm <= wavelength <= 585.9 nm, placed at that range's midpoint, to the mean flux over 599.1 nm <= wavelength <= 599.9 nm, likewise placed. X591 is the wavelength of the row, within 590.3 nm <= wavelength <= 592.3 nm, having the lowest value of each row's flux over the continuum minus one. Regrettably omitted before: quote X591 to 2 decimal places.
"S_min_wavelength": 591.00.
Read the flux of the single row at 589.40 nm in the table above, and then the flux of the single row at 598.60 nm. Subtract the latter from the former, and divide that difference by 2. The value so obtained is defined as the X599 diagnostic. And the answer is -4.5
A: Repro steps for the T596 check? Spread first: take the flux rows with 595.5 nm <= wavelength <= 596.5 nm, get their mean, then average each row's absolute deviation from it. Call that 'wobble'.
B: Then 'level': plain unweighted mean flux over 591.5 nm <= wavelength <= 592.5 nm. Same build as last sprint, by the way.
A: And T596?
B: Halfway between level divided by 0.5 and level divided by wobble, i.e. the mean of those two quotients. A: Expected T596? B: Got 79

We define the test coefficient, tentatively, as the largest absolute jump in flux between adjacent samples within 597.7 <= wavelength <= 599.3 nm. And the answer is 4.8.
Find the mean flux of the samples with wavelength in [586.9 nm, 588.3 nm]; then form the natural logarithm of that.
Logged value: 3.92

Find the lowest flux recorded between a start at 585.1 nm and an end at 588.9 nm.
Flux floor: 41.44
